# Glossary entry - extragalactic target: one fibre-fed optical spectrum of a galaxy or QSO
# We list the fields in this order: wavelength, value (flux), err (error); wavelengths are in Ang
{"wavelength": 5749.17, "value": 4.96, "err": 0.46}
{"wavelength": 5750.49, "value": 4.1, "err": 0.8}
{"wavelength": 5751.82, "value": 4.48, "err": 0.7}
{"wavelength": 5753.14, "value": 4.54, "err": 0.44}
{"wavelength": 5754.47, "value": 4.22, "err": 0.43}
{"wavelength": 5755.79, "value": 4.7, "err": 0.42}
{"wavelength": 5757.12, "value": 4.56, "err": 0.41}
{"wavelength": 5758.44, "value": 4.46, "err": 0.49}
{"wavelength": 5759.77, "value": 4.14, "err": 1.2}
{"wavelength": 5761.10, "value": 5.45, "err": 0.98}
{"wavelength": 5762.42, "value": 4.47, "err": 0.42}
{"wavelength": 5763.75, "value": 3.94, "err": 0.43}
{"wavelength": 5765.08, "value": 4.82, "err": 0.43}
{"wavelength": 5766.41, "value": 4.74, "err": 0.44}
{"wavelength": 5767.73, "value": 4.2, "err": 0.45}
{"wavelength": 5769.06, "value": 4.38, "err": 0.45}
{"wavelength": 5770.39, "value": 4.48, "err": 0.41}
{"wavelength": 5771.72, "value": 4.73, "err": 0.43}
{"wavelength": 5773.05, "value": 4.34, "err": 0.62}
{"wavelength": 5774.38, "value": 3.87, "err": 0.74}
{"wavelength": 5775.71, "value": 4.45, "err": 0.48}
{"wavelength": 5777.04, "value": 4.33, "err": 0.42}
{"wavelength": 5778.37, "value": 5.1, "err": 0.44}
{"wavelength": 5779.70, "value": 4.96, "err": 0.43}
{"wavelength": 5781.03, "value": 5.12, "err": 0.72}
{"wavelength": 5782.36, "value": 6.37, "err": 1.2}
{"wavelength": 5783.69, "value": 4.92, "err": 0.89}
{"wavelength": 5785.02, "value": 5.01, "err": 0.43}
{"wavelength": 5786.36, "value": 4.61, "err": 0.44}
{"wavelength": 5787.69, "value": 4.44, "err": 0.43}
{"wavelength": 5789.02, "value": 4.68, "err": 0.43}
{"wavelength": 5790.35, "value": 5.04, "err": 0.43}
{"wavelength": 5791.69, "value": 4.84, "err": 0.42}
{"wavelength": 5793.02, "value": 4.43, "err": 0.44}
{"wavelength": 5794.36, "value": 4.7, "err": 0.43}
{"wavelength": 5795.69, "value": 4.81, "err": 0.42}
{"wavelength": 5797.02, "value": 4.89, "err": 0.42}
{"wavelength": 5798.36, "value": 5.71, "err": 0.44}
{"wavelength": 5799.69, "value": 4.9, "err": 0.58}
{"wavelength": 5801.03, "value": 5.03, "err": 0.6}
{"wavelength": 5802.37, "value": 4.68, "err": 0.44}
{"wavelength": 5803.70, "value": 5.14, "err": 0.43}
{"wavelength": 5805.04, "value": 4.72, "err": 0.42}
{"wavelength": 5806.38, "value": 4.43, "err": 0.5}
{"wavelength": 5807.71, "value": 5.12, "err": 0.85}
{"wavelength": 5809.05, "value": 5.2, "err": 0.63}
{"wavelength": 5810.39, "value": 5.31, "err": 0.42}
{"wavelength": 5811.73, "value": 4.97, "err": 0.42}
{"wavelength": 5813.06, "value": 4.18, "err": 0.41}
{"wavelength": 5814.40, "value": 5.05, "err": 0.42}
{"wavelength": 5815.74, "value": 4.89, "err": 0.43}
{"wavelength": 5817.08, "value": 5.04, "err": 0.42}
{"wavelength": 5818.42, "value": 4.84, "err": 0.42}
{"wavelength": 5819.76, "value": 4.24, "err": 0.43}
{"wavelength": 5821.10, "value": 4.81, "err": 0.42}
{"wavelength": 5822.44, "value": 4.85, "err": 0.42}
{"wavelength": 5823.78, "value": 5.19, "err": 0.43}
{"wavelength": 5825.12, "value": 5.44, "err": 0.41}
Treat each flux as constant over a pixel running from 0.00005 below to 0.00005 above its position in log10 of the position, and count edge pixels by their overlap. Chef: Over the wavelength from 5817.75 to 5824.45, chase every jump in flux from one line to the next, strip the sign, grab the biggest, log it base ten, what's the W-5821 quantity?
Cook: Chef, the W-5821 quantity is -0.22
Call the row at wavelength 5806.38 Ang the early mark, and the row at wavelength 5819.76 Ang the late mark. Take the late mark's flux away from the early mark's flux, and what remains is 0.2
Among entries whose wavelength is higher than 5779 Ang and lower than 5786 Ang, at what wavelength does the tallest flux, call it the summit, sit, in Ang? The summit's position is 5782.36 Ang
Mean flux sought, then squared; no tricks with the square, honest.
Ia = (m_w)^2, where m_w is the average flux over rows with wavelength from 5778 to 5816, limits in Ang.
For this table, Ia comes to 24.4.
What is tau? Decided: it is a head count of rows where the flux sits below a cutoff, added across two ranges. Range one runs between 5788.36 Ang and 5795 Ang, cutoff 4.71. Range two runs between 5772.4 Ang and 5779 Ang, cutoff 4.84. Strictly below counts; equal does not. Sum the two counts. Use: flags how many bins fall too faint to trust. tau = 7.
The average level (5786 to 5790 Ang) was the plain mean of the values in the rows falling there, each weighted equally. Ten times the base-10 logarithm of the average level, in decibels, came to 6.6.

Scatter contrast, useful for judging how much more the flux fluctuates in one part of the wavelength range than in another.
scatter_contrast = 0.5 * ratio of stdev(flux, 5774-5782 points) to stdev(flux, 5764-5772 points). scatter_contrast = 1.0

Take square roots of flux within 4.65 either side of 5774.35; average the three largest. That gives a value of 2.18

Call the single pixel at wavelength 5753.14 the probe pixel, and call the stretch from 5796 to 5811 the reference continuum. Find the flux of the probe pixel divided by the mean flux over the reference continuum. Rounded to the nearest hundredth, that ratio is 0.91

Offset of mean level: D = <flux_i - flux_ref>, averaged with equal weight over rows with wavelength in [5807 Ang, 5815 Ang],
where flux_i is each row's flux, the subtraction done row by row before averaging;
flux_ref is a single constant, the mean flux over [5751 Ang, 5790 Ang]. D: 0.33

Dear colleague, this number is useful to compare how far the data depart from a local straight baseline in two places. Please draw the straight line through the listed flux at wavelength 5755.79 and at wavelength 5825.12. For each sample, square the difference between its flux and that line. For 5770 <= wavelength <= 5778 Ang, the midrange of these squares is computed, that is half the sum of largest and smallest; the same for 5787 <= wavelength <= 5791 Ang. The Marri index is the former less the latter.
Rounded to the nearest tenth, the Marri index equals 0.4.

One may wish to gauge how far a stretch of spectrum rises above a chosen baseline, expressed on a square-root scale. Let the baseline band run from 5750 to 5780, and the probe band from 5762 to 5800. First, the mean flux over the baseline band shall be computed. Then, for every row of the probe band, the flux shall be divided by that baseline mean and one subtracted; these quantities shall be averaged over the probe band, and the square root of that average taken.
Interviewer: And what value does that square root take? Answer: 0.23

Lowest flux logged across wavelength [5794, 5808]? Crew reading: 4.43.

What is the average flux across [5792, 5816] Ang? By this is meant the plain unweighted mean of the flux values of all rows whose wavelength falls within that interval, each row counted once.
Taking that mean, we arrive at 4.90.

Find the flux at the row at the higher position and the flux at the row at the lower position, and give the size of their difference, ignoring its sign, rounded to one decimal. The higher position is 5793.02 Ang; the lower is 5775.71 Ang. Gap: 0.0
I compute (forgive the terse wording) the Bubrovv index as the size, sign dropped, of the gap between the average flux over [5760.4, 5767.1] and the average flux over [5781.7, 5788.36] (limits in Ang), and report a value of 0.39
